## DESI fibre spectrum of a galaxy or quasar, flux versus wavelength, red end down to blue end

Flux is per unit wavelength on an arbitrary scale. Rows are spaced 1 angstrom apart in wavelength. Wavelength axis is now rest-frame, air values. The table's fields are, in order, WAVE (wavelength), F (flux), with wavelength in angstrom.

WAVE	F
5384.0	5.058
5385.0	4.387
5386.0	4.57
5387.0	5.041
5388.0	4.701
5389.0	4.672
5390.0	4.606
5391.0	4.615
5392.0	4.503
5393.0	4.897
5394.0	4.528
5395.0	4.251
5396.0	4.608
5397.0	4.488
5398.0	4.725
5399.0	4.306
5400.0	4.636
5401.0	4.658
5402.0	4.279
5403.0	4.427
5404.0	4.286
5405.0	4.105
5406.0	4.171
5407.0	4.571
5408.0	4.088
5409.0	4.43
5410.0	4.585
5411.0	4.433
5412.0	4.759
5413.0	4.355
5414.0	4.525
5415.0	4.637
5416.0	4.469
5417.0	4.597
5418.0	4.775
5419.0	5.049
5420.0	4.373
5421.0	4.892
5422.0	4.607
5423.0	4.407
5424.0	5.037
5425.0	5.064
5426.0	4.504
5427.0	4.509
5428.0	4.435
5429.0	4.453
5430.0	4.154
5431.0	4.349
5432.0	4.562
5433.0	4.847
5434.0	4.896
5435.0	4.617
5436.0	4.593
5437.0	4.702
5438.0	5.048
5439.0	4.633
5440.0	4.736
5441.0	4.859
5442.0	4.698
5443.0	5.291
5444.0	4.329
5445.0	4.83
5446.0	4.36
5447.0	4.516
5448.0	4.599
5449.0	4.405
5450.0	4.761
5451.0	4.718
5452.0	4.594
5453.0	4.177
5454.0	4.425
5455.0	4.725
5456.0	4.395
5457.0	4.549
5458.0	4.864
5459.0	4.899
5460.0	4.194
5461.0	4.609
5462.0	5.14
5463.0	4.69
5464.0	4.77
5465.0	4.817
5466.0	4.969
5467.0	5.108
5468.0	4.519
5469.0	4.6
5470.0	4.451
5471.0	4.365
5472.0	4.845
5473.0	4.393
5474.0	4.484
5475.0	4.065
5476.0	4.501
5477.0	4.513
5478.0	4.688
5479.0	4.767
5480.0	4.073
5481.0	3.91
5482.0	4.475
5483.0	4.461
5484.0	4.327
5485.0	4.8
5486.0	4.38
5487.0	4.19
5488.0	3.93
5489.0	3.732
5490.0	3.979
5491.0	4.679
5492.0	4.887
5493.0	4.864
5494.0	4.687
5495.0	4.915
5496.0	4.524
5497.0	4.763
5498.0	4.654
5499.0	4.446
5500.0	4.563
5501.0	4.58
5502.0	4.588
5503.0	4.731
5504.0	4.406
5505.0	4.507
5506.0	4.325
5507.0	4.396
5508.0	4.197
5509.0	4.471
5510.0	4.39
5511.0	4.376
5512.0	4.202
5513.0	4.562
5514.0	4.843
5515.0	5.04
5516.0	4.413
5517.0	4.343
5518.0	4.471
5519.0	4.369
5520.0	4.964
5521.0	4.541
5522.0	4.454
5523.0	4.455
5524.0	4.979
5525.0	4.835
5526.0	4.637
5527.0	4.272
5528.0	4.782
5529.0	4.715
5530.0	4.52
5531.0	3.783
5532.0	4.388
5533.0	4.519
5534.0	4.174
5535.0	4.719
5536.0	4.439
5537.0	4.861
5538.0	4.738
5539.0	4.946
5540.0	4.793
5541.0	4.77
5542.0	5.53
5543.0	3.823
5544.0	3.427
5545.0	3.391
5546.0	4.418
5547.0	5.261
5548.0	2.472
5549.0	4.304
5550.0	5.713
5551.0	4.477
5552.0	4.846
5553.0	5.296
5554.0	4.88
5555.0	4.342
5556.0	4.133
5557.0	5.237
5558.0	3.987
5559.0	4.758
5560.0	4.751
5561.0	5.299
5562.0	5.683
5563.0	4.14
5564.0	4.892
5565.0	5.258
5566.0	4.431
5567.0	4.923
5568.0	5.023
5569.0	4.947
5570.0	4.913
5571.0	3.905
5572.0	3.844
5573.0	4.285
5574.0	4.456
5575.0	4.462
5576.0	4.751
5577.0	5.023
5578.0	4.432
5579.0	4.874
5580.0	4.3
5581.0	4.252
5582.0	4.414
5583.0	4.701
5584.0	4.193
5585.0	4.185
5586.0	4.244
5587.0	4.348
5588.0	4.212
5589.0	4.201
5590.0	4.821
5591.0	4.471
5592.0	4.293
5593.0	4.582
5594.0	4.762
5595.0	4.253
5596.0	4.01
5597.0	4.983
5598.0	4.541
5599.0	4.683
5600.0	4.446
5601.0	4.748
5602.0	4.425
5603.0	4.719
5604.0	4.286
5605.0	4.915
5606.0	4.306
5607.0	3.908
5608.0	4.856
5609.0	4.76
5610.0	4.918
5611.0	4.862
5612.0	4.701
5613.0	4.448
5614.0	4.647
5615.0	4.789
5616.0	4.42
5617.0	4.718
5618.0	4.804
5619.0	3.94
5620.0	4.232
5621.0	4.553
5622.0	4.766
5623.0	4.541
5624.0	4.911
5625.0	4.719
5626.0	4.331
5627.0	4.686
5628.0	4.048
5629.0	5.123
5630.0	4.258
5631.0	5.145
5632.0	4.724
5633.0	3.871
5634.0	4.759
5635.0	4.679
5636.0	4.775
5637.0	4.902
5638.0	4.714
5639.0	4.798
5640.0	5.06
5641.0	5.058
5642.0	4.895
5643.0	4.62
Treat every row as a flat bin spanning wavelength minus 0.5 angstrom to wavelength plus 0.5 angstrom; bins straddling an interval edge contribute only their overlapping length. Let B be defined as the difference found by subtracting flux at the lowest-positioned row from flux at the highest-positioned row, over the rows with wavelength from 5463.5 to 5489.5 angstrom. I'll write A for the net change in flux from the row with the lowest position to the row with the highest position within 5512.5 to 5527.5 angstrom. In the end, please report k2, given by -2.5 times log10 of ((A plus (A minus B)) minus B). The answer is -0.44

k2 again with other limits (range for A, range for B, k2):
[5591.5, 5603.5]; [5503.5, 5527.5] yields -0.12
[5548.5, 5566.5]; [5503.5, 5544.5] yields -0.86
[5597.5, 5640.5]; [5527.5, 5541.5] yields -0.07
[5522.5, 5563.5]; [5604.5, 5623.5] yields 2.32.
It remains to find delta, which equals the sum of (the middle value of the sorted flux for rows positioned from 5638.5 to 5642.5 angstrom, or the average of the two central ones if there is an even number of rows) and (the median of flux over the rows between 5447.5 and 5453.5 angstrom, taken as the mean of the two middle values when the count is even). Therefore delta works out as 9.57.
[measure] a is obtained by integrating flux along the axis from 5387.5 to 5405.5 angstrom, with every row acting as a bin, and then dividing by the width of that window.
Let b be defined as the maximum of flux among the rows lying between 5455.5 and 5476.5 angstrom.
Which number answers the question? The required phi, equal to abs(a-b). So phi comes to 0.6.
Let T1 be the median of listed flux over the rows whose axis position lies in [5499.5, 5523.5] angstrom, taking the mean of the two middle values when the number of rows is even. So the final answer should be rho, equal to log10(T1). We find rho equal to 0.650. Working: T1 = 4.46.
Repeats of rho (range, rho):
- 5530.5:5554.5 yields 0.665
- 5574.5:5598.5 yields 0.646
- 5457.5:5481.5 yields 0.663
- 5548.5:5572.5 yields 0.687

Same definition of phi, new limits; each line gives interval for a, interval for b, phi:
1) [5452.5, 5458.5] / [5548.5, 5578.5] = 1.2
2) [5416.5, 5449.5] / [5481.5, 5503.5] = 0.3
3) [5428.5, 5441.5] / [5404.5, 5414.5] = 0.1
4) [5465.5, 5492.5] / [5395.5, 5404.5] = 0.3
